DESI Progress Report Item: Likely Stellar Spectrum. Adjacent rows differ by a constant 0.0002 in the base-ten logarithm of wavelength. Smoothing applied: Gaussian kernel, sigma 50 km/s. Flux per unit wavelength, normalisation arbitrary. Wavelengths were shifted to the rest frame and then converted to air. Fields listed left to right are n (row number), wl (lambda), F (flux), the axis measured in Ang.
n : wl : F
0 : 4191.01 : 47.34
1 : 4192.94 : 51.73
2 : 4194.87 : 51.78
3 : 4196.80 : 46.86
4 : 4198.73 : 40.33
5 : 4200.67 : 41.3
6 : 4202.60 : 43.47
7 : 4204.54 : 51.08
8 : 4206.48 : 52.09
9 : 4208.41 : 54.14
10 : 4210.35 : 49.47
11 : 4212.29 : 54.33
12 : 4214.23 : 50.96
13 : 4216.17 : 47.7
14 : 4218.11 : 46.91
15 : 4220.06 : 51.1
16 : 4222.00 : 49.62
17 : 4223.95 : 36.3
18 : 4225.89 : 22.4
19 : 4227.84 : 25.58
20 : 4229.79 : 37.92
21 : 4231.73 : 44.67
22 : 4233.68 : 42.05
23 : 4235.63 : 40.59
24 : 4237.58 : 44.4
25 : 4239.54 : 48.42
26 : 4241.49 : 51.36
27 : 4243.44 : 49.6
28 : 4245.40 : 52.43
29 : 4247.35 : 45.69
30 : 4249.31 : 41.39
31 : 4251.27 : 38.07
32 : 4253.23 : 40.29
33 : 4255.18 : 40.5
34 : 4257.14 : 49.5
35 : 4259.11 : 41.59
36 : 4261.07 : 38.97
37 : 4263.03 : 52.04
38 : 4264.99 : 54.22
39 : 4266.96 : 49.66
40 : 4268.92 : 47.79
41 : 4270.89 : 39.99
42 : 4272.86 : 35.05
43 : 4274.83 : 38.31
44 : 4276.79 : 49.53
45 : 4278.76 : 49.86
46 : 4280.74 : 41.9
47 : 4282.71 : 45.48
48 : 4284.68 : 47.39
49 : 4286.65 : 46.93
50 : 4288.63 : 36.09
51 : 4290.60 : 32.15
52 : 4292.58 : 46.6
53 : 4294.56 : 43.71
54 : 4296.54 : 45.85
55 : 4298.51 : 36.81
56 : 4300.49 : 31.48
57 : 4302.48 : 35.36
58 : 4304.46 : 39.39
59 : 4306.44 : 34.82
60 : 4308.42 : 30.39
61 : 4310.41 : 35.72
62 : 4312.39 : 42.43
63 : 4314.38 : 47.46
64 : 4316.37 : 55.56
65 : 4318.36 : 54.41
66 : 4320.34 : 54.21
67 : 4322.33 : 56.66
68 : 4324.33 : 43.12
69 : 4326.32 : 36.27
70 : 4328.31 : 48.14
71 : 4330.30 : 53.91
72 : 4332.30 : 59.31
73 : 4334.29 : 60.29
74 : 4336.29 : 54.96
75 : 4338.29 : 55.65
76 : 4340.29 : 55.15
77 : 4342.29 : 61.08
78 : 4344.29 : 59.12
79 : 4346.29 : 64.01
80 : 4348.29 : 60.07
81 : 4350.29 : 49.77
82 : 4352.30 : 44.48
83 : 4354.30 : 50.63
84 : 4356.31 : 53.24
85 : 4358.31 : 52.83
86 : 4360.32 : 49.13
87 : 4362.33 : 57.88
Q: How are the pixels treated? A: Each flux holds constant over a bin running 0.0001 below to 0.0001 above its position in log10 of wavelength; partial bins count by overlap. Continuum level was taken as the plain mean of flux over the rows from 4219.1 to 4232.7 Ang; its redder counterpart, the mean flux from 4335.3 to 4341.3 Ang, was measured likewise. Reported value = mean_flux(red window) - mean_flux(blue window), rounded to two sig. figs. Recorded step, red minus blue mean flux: 17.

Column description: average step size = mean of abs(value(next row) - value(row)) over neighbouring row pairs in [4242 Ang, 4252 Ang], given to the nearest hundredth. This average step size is 4.30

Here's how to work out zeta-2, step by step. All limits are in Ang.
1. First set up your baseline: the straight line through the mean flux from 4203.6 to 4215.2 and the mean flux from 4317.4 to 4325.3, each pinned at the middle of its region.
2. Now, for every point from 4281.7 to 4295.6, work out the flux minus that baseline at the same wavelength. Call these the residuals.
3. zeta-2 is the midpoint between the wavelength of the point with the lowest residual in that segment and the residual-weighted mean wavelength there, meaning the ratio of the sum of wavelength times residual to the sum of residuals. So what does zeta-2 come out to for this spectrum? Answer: 4289.9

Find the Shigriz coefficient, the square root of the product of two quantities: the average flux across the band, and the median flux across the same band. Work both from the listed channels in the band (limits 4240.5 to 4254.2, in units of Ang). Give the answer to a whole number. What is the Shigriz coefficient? 46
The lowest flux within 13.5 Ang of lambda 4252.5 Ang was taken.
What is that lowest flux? 38.07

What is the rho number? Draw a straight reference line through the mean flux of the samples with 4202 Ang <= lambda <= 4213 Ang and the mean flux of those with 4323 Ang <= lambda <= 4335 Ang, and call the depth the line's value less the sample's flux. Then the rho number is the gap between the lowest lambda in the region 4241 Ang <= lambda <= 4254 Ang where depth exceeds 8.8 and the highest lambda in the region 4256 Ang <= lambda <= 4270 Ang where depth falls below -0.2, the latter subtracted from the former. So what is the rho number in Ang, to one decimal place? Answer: -15.7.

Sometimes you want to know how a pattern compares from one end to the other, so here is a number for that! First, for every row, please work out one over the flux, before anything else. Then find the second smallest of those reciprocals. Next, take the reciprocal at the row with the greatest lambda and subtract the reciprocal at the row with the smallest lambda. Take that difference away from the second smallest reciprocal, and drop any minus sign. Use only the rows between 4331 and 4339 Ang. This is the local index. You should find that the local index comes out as 0.016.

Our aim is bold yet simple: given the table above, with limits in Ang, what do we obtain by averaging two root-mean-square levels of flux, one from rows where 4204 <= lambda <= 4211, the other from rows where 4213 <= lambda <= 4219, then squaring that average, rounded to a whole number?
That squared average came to 2514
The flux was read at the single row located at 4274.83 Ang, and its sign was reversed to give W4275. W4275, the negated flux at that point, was -38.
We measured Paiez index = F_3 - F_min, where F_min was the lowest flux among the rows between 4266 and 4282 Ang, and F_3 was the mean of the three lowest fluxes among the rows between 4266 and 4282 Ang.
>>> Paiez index 2.7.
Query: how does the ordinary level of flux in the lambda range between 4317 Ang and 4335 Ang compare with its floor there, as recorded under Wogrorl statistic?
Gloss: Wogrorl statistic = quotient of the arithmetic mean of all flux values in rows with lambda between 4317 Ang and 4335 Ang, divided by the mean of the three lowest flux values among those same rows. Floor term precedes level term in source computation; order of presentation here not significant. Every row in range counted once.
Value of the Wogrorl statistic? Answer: 1.22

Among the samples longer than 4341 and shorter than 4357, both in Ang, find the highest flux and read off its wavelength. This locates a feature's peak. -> 4346.29 Ang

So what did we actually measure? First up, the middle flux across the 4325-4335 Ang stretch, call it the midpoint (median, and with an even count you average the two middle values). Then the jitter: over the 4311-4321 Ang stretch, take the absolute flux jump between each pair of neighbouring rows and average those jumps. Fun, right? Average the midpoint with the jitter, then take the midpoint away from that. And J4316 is -25.1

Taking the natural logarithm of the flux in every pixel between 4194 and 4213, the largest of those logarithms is 4.00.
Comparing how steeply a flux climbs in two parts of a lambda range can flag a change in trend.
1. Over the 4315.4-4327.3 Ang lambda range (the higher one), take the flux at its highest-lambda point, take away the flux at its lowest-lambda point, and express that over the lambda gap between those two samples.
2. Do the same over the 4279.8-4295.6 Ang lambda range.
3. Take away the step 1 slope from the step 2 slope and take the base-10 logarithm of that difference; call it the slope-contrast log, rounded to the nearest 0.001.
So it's 0.316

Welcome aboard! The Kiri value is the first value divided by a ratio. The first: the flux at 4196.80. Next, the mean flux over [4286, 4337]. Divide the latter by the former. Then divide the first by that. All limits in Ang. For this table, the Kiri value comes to 49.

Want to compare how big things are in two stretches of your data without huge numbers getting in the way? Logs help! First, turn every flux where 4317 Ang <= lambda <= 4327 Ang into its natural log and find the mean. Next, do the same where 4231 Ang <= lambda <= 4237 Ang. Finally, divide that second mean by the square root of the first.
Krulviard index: 1.90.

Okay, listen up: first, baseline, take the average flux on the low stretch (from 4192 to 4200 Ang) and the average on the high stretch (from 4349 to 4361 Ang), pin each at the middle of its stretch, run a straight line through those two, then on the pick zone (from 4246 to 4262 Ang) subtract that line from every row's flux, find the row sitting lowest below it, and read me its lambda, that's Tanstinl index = 4251.27 Ang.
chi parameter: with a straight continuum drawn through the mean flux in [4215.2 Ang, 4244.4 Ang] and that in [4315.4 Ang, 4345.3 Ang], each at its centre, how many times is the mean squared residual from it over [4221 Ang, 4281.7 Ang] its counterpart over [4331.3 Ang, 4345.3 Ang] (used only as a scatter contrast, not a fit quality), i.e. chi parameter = 3.2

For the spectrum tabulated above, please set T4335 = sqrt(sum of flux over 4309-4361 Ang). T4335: 36.8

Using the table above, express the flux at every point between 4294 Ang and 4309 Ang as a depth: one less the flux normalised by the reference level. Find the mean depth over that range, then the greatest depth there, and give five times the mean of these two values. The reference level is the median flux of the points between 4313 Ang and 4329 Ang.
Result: 1.7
